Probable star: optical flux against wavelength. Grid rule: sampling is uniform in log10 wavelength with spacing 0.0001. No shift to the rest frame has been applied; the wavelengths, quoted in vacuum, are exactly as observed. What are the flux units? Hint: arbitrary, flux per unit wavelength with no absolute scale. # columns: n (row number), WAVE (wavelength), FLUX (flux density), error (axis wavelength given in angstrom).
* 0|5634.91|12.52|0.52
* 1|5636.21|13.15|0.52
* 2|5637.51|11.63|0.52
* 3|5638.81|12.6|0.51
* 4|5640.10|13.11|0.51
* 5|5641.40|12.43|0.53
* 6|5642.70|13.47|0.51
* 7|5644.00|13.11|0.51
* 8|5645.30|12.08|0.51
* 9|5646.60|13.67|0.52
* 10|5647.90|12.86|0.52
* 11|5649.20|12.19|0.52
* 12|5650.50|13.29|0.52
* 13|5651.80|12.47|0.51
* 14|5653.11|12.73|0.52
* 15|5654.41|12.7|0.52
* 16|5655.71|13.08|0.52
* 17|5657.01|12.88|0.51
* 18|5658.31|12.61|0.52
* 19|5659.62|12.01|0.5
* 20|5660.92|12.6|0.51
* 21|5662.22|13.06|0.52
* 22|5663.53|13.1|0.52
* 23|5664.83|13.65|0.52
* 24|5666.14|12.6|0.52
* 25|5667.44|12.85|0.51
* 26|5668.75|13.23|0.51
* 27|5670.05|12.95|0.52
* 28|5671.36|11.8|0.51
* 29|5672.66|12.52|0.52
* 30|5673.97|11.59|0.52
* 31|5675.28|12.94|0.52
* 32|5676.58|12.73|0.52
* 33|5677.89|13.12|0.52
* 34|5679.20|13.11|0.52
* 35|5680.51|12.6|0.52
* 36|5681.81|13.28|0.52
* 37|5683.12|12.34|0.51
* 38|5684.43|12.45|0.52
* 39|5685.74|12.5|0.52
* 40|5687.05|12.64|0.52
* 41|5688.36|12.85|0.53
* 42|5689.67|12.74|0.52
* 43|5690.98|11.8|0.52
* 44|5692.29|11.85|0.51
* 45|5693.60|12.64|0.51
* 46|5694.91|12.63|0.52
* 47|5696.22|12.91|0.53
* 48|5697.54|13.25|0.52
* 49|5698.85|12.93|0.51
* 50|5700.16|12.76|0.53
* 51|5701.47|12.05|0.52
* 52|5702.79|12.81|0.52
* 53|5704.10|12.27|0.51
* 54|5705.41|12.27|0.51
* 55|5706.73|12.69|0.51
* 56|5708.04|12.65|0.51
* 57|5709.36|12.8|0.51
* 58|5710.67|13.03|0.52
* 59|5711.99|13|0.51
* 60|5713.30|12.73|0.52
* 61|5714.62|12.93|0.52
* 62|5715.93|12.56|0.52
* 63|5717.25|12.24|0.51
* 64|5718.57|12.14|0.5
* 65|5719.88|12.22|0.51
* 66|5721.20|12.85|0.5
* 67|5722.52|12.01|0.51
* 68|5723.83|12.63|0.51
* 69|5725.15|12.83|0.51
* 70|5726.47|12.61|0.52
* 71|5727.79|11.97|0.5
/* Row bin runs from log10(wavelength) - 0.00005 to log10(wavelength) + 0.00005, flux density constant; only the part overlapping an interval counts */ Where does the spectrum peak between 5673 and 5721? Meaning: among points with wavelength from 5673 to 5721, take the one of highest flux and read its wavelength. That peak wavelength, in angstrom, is 5681.81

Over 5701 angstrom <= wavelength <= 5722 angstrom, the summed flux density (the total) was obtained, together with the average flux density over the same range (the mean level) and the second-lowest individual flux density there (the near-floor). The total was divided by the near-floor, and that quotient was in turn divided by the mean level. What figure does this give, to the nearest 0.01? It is 1.32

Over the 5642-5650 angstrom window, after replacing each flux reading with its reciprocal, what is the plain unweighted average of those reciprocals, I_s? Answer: 0.0777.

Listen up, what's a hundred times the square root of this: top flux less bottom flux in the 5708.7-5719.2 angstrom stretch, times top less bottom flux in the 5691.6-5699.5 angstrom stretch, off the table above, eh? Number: 112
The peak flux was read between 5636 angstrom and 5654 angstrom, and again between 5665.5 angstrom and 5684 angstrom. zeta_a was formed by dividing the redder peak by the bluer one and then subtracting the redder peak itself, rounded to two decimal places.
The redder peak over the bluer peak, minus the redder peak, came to -12.31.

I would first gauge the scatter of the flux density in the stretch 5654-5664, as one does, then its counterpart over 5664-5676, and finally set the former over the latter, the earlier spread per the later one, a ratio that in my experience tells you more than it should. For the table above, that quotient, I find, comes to 0.6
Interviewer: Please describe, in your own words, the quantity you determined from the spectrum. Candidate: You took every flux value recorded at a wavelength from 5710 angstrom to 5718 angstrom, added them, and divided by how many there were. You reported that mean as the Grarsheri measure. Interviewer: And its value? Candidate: 12.7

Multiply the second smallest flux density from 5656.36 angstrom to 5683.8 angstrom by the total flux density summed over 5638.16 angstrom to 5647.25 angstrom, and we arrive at 1068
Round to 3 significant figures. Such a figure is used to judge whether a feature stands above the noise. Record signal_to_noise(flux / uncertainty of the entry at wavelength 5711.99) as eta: 25.5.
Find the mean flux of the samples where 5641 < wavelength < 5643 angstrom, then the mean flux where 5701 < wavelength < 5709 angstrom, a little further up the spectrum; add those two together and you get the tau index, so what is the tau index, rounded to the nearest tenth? 25.4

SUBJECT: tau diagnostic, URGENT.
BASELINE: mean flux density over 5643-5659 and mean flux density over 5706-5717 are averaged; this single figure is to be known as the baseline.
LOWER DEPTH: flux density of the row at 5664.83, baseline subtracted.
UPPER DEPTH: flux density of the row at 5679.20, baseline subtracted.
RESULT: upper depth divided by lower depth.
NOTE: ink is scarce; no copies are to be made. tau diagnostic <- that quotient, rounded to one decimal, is 0.4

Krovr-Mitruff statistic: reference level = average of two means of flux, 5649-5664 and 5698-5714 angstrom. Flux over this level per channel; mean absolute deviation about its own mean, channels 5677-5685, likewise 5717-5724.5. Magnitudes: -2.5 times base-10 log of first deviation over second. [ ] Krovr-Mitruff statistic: -0.33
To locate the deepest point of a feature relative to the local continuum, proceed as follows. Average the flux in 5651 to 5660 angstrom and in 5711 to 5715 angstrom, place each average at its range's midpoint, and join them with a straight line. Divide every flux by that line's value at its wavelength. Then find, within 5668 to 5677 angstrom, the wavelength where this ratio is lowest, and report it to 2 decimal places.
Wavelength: 5673.97 angstrom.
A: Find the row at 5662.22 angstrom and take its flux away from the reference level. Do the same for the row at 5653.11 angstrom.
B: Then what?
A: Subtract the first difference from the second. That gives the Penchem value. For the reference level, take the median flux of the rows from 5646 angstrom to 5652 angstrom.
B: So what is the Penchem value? 0.3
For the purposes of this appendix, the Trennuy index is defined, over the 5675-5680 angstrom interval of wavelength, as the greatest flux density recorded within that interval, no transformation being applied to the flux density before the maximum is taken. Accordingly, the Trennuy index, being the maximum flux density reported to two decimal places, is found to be 13.12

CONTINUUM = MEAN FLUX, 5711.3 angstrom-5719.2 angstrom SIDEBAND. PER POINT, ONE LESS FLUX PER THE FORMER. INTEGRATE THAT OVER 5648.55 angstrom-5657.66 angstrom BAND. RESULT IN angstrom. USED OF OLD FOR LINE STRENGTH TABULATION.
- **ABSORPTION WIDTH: -0.12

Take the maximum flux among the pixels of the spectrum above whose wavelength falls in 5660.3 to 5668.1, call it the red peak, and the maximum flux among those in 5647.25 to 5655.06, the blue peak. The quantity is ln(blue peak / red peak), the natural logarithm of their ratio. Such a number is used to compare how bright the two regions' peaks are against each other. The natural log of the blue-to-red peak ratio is -0.027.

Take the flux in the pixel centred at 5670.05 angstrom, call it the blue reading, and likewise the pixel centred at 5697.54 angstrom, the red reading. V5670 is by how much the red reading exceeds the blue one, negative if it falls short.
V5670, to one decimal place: 0.3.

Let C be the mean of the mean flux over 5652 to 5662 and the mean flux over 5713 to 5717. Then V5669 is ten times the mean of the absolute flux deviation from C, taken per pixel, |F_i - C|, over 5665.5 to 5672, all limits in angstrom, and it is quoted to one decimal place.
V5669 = 3.9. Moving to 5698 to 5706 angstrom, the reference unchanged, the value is 3.2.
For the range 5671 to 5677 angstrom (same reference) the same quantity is 4.9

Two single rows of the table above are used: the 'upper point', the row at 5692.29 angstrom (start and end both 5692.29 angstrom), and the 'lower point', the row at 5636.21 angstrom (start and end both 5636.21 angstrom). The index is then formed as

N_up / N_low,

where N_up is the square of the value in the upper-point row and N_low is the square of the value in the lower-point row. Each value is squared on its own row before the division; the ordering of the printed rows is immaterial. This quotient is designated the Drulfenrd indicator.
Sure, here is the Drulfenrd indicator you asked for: 0.81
